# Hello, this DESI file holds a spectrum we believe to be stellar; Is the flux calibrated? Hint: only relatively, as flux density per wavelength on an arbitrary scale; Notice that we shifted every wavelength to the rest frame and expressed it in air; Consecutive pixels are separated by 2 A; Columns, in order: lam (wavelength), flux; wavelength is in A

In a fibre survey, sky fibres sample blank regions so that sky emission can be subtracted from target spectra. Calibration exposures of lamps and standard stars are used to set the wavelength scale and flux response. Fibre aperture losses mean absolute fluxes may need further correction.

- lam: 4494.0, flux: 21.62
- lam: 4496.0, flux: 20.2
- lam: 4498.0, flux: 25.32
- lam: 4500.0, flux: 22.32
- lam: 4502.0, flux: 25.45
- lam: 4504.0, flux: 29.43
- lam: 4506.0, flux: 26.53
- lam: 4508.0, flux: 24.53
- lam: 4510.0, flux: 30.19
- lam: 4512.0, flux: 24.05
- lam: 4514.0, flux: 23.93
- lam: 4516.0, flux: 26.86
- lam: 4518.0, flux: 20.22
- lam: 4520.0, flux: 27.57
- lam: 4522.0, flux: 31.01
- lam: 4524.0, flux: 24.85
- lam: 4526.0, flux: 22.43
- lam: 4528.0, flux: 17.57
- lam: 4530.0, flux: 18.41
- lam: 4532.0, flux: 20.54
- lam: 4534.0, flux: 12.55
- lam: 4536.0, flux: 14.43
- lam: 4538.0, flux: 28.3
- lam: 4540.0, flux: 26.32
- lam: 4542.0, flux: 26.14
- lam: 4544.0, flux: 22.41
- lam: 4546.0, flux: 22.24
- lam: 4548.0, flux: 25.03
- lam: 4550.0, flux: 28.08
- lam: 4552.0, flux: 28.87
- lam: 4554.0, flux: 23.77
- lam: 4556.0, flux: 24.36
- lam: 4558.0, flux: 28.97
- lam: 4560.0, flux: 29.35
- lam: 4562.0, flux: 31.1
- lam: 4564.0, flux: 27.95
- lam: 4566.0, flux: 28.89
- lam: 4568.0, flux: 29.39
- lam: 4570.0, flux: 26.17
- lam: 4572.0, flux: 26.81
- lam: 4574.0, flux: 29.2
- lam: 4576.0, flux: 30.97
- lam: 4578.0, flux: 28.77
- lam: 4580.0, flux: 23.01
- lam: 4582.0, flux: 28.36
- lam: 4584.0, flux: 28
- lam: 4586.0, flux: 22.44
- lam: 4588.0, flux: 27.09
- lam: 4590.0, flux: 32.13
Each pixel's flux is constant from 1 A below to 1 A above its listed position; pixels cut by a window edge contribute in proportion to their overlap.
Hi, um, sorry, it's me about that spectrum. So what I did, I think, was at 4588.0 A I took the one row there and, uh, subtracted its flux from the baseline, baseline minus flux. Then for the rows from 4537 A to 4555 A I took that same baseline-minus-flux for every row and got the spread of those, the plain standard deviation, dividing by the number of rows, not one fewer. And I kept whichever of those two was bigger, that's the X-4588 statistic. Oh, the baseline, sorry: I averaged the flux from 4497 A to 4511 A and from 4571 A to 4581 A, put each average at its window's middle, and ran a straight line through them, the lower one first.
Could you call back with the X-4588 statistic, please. 2.4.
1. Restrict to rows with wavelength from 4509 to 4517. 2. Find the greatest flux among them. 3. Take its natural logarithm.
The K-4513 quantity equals 3.41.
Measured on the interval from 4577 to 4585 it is 3.36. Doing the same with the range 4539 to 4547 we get 3.27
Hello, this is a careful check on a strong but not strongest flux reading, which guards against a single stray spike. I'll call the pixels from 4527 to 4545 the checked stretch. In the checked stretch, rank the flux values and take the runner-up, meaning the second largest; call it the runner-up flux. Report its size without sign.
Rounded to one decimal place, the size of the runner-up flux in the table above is 26.3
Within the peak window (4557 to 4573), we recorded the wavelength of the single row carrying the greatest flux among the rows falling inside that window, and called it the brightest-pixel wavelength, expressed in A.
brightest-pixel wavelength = 4562.0 A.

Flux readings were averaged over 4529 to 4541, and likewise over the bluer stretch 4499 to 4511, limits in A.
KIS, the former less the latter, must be -6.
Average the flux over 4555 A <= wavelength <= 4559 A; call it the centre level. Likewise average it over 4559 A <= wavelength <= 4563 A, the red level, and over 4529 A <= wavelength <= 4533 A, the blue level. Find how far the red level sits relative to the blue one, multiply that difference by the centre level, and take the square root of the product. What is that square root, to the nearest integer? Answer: 17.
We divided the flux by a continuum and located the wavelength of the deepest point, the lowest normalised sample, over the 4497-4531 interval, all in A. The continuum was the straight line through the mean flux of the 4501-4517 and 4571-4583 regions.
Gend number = 4528.0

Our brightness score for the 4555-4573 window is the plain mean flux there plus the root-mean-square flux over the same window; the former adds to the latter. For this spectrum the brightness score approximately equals 56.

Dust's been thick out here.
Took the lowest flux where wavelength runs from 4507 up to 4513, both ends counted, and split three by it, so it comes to 0.125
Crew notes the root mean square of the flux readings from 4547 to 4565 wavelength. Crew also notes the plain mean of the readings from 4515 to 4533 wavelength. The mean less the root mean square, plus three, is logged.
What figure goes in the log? -1.3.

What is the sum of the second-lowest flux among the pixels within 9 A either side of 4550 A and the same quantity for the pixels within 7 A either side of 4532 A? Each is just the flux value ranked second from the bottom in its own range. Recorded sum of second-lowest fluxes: 37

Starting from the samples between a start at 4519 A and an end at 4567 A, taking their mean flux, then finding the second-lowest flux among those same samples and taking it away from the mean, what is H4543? 10.2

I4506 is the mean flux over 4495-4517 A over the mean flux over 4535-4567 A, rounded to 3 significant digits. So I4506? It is 0.974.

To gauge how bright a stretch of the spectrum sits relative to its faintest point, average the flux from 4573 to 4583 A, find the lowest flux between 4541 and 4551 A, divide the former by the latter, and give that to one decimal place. 1.3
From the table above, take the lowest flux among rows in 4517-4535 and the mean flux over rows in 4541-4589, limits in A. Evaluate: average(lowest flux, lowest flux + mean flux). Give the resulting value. 26.0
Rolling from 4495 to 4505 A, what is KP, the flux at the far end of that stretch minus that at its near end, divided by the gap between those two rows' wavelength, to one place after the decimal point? 1.2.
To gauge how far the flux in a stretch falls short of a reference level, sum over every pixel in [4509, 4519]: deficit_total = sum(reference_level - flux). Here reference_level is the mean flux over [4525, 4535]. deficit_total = -34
